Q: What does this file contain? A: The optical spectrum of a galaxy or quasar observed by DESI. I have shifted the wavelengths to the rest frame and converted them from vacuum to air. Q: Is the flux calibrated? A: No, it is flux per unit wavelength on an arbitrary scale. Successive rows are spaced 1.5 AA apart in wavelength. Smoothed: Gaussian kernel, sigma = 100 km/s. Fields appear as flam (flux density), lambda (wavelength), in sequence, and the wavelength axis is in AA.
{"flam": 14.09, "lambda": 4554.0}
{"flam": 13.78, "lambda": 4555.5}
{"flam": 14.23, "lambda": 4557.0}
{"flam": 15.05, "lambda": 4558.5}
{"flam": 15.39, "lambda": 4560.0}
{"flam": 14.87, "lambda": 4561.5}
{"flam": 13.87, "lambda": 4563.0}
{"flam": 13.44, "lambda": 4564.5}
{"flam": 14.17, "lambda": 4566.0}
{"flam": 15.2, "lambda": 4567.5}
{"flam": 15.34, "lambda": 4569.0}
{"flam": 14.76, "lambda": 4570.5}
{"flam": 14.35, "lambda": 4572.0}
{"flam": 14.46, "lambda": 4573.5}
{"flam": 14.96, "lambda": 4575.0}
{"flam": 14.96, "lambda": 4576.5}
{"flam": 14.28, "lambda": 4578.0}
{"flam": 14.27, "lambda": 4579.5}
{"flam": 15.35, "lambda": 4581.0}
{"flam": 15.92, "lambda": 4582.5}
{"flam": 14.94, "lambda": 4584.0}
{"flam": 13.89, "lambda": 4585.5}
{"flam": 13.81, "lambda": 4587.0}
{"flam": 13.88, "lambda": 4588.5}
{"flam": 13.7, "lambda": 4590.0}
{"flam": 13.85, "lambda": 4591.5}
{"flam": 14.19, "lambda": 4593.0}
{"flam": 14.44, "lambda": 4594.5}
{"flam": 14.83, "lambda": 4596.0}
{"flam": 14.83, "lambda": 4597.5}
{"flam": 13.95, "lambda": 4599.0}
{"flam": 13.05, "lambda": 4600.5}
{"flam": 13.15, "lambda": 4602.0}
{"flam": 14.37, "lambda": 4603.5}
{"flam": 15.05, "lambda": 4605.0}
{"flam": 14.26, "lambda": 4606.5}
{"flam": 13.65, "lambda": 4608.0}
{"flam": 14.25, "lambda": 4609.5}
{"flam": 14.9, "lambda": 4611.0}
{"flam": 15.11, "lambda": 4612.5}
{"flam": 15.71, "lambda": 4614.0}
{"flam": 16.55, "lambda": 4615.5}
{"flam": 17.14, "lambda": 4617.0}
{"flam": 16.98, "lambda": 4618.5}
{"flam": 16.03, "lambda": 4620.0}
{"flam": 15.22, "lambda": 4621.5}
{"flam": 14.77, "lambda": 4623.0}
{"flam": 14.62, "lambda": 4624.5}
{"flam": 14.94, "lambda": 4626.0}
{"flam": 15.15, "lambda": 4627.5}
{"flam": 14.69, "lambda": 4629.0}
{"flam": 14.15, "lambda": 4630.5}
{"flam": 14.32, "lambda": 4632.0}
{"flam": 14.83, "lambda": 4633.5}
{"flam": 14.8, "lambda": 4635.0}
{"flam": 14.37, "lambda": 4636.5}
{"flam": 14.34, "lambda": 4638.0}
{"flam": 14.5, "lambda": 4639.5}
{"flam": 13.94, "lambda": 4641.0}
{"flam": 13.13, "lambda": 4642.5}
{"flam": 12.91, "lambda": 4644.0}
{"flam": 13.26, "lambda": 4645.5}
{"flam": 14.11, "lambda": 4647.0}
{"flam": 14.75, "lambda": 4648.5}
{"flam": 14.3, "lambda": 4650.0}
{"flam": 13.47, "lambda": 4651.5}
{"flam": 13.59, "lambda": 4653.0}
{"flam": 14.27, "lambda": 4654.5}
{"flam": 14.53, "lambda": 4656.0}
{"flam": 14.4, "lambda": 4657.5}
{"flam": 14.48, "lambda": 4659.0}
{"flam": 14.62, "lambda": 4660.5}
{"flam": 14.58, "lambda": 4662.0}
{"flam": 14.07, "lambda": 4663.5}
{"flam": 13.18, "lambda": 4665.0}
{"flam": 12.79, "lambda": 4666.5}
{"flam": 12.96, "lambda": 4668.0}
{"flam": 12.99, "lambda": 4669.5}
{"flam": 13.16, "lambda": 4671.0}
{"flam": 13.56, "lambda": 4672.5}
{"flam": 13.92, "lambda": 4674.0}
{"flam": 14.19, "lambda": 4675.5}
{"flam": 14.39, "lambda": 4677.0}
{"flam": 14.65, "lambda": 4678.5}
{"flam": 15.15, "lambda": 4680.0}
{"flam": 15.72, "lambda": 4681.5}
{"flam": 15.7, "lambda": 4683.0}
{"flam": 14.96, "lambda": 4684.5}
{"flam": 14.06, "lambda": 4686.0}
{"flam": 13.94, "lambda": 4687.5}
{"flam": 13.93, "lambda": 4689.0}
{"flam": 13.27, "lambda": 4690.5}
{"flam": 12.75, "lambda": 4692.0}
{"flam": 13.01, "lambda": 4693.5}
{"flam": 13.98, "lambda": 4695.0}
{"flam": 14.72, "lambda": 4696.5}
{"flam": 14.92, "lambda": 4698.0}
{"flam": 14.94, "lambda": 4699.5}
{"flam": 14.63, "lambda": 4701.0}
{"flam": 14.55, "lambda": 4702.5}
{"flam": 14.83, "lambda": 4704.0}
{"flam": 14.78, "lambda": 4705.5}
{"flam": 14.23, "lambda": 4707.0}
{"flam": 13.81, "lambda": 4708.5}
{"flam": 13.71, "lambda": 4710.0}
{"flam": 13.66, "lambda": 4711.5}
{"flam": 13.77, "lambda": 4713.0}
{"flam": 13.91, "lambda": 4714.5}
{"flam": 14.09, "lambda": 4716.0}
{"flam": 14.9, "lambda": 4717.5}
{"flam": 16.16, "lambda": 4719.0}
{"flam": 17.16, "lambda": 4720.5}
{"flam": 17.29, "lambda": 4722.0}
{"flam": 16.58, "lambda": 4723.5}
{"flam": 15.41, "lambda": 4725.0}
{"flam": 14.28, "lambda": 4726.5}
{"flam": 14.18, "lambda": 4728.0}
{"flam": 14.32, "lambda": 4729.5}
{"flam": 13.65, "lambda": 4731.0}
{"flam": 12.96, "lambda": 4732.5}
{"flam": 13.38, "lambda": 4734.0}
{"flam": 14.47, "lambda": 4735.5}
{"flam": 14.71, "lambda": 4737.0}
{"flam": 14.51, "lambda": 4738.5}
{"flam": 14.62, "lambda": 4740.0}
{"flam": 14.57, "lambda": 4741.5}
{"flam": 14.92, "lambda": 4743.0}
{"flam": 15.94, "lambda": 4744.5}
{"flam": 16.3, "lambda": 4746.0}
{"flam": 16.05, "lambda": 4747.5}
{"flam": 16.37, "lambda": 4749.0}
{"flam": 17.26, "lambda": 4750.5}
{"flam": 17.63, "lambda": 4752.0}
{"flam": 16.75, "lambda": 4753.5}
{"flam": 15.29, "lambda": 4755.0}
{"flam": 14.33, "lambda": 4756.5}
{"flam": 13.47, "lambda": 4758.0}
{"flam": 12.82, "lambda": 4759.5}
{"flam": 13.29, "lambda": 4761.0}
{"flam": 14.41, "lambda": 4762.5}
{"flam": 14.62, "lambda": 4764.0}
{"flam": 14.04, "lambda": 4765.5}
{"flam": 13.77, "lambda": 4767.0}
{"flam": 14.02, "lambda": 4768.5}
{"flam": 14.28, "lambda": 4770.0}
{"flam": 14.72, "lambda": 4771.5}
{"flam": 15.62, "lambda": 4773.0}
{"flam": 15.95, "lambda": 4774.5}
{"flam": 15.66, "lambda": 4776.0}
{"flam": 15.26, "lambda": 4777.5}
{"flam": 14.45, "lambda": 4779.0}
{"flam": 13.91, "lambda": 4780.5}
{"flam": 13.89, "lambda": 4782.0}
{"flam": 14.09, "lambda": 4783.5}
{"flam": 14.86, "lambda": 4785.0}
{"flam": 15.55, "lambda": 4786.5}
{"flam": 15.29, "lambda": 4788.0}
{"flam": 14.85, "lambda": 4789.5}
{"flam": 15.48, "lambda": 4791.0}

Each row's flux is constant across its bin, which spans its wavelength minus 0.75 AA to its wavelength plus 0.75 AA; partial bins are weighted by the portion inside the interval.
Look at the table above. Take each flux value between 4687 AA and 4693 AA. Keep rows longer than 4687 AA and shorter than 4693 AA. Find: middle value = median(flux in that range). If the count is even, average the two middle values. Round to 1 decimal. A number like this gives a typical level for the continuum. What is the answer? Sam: 13.6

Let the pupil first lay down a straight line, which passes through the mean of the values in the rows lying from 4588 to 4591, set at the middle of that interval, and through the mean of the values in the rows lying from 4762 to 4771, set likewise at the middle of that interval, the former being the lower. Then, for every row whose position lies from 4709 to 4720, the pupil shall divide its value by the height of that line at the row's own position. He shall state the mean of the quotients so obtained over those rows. 1.02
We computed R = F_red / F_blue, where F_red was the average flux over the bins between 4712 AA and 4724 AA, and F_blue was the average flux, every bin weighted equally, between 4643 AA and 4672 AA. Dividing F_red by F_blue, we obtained 1.12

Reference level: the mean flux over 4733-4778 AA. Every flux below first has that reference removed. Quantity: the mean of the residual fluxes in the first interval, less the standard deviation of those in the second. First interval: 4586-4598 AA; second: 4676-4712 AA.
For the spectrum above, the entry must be -1.5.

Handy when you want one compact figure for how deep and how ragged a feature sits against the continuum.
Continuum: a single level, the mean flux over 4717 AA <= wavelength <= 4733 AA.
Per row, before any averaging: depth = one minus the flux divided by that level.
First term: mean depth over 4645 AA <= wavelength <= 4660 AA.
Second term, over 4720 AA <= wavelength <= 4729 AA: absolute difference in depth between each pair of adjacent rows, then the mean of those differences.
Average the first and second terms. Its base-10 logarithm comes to -1.25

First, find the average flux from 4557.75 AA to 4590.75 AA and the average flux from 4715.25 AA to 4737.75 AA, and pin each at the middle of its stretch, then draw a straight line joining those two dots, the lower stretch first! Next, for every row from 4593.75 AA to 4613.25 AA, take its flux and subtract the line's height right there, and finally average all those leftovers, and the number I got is -0.4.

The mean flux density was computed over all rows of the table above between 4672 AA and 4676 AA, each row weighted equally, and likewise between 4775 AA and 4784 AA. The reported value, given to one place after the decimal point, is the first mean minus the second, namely -0.7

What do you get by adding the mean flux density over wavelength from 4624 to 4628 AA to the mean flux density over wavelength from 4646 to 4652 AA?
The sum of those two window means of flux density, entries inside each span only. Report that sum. 29.1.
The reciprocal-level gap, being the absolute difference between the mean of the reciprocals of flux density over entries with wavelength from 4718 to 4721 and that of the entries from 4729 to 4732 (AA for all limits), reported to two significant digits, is 0.011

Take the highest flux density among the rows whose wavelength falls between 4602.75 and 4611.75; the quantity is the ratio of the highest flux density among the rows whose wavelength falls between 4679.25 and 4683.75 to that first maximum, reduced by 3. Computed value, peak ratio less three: -1.96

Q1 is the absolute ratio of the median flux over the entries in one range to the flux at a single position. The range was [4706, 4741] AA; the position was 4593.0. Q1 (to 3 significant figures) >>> 1.01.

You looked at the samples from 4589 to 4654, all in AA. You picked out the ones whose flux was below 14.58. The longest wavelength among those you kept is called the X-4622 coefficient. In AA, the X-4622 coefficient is 4653.0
